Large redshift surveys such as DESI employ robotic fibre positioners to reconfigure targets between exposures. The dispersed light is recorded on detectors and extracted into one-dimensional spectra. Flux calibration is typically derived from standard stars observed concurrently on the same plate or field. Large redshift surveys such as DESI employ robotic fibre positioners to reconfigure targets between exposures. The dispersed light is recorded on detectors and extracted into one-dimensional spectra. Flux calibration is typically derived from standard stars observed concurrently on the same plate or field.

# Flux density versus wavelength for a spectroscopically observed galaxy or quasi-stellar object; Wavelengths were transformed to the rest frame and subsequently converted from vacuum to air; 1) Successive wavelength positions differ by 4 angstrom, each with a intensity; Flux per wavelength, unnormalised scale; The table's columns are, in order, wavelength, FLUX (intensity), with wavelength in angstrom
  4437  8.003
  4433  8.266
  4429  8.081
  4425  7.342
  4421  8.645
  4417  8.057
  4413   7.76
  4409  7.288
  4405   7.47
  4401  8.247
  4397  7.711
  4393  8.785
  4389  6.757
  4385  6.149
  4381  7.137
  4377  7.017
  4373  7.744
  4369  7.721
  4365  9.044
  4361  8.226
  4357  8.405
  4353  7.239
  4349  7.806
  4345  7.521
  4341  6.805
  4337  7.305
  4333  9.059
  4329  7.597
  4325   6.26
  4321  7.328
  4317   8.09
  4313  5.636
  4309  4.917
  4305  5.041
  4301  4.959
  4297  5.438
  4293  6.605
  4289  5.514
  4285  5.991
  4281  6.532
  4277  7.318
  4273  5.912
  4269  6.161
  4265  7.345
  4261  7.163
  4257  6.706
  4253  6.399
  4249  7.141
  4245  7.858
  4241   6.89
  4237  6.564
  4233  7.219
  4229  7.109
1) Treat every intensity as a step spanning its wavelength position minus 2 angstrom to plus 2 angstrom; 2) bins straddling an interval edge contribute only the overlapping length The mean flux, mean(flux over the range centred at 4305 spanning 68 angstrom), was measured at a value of 6.44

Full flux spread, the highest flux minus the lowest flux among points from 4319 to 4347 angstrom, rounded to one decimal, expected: 2.8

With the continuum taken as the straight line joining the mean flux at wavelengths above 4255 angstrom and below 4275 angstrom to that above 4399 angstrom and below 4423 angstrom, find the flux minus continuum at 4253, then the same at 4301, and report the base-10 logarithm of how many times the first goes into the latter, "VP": 1.1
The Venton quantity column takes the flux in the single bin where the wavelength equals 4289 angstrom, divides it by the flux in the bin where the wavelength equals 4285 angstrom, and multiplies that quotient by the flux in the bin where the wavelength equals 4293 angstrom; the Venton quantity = 6.1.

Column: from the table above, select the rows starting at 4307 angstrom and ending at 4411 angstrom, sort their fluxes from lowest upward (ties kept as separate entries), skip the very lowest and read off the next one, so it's 5.636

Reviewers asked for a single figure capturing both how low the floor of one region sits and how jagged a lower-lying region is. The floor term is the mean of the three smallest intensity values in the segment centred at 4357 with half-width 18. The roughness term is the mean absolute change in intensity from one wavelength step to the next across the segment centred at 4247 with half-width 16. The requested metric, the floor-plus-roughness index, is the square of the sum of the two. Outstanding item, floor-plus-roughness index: 61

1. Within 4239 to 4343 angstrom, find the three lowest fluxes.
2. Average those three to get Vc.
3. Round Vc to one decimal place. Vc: 5.0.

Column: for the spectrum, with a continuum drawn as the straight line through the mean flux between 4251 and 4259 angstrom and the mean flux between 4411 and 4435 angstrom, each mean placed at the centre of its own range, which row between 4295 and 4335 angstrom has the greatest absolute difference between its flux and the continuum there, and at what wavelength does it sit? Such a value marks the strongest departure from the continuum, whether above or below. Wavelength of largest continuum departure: 4309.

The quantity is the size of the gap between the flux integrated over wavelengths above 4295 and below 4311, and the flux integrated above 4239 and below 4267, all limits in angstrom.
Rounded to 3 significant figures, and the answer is 117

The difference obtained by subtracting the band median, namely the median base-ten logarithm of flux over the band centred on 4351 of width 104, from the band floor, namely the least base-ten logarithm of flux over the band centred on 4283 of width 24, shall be -0.13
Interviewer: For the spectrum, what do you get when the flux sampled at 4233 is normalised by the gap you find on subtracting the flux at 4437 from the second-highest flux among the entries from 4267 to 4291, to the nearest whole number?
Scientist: -5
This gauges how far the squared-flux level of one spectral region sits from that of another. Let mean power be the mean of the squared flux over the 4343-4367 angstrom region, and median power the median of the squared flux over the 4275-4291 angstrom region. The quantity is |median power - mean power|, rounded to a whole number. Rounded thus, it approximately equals 26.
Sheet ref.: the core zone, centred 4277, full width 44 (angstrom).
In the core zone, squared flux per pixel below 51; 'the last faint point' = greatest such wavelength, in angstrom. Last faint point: 4297 angstrom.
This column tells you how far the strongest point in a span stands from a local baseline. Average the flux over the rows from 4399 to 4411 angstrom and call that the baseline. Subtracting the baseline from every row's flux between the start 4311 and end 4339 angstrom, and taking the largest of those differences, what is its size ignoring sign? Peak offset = 1.4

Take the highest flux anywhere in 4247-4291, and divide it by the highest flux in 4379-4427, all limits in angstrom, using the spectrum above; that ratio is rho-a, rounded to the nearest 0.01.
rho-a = 0.84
